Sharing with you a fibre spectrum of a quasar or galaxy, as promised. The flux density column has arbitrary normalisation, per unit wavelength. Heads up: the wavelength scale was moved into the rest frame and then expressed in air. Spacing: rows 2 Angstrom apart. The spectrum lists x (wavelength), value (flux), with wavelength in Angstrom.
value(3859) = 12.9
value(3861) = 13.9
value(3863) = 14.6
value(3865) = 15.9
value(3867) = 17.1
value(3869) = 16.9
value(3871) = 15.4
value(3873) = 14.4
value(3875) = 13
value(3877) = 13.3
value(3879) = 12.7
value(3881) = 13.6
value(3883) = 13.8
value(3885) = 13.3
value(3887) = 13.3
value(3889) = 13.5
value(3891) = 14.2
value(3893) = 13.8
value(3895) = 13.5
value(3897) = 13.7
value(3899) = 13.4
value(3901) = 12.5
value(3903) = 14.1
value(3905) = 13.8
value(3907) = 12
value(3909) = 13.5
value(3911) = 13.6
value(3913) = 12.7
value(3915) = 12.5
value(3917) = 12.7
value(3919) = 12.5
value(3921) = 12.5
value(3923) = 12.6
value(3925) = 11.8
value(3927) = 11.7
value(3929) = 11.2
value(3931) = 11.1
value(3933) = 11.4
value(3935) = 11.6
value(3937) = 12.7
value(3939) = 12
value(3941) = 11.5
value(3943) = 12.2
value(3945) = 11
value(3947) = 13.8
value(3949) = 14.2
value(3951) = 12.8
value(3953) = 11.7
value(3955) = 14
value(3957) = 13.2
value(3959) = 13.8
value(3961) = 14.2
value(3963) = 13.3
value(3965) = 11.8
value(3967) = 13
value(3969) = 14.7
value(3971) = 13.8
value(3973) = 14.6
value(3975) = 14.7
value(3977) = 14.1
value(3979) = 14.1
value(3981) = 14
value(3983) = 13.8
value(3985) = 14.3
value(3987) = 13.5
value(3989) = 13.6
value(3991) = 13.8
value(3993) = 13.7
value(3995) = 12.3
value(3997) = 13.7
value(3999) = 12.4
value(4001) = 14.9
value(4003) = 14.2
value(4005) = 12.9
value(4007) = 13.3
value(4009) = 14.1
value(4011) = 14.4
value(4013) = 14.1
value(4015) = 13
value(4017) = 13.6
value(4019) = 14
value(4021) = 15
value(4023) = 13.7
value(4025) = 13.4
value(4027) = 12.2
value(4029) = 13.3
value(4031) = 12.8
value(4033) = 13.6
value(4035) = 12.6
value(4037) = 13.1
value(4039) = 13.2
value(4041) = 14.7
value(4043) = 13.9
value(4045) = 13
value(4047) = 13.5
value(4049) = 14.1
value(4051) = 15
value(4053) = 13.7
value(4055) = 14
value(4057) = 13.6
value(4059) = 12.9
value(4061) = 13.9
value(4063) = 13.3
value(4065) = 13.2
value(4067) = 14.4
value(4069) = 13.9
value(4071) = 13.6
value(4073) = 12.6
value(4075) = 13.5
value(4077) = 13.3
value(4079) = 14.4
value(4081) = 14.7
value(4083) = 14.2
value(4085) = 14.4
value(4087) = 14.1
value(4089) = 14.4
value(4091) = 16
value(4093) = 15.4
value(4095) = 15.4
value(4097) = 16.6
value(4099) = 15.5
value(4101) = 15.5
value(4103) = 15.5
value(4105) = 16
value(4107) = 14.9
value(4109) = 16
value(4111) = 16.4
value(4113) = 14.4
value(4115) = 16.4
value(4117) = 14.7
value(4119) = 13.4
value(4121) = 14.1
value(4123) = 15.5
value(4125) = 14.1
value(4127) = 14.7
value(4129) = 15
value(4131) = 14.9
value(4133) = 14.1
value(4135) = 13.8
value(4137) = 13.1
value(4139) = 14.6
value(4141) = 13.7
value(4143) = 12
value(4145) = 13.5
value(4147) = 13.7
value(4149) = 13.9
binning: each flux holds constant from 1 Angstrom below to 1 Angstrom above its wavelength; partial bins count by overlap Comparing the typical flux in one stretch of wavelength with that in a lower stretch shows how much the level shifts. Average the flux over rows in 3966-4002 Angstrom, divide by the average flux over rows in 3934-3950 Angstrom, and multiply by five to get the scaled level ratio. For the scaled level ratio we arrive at 5.59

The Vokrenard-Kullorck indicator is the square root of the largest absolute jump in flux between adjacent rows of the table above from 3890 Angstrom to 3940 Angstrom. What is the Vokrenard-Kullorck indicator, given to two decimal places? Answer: 1.34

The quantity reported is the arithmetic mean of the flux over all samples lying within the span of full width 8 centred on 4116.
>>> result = 14.7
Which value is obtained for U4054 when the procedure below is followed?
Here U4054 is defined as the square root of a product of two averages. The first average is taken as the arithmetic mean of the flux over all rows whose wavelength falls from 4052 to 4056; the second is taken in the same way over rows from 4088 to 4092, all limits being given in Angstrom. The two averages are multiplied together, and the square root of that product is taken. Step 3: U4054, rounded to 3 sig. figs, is 14.5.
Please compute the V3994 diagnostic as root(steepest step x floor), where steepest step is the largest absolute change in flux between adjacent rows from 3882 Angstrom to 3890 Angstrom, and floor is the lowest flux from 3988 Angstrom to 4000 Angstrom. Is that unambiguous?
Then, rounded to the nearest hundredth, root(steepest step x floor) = 2.48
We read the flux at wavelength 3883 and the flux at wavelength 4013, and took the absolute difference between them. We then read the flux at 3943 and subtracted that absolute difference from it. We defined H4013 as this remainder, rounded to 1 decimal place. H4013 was 11.9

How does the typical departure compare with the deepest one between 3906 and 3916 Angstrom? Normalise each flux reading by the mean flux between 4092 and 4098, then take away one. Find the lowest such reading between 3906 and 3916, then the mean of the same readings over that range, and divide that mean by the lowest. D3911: 0.77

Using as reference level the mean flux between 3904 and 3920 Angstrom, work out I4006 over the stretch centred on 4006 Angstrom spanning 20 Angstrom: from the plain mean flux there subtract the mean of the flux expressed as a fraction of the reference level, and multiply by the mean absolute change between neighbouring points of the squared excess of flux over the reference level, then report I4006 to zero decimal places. 17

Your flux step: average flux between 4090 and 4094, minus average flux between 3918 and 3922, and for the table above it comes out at 3.2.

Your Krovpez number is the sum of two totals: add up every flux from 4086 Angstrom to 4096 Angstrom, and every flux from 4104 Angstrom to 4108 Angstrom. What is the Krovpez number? 106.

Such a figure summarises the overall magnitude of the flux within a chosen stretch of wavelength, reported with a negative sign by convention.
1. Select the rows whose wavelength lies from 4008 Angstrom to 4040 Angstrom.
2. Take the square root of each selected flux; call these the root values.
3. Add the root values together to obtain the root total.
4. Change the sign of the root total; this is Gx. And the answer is -58.8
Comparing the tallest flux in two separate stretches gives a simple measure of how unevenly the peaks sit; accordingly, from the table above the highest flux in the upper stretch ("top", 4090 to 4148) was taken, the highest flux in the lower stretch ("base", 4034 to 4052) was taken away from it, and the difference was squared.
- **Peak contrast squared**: 3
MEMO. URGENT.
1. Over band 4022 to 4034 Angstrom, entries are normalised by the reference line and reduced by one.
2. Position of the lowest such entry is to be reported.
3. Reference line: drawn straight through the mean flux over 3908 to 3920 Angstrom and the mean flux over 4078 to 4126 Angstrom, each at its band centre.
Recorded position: 4027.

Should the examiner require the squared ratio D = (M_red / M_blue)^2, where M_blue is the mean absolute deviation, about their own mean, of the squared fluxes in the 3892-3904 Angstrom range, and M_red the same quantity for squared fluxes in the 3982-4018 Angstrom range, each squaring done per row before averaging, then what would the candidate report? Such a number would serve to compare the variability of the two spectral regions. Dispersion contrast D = 1.95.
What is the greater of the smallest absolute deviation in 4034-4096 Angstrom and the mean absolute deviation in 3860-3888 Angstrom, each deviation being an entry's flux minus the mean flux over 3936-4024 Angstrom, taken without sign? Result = 1.15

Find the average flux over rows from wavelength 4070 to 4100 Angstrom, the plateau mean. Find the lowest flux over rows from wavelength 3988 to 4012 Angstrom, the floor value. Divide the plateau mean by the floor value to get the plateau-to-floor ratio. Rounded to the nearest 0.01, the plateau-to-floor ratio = 1.18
